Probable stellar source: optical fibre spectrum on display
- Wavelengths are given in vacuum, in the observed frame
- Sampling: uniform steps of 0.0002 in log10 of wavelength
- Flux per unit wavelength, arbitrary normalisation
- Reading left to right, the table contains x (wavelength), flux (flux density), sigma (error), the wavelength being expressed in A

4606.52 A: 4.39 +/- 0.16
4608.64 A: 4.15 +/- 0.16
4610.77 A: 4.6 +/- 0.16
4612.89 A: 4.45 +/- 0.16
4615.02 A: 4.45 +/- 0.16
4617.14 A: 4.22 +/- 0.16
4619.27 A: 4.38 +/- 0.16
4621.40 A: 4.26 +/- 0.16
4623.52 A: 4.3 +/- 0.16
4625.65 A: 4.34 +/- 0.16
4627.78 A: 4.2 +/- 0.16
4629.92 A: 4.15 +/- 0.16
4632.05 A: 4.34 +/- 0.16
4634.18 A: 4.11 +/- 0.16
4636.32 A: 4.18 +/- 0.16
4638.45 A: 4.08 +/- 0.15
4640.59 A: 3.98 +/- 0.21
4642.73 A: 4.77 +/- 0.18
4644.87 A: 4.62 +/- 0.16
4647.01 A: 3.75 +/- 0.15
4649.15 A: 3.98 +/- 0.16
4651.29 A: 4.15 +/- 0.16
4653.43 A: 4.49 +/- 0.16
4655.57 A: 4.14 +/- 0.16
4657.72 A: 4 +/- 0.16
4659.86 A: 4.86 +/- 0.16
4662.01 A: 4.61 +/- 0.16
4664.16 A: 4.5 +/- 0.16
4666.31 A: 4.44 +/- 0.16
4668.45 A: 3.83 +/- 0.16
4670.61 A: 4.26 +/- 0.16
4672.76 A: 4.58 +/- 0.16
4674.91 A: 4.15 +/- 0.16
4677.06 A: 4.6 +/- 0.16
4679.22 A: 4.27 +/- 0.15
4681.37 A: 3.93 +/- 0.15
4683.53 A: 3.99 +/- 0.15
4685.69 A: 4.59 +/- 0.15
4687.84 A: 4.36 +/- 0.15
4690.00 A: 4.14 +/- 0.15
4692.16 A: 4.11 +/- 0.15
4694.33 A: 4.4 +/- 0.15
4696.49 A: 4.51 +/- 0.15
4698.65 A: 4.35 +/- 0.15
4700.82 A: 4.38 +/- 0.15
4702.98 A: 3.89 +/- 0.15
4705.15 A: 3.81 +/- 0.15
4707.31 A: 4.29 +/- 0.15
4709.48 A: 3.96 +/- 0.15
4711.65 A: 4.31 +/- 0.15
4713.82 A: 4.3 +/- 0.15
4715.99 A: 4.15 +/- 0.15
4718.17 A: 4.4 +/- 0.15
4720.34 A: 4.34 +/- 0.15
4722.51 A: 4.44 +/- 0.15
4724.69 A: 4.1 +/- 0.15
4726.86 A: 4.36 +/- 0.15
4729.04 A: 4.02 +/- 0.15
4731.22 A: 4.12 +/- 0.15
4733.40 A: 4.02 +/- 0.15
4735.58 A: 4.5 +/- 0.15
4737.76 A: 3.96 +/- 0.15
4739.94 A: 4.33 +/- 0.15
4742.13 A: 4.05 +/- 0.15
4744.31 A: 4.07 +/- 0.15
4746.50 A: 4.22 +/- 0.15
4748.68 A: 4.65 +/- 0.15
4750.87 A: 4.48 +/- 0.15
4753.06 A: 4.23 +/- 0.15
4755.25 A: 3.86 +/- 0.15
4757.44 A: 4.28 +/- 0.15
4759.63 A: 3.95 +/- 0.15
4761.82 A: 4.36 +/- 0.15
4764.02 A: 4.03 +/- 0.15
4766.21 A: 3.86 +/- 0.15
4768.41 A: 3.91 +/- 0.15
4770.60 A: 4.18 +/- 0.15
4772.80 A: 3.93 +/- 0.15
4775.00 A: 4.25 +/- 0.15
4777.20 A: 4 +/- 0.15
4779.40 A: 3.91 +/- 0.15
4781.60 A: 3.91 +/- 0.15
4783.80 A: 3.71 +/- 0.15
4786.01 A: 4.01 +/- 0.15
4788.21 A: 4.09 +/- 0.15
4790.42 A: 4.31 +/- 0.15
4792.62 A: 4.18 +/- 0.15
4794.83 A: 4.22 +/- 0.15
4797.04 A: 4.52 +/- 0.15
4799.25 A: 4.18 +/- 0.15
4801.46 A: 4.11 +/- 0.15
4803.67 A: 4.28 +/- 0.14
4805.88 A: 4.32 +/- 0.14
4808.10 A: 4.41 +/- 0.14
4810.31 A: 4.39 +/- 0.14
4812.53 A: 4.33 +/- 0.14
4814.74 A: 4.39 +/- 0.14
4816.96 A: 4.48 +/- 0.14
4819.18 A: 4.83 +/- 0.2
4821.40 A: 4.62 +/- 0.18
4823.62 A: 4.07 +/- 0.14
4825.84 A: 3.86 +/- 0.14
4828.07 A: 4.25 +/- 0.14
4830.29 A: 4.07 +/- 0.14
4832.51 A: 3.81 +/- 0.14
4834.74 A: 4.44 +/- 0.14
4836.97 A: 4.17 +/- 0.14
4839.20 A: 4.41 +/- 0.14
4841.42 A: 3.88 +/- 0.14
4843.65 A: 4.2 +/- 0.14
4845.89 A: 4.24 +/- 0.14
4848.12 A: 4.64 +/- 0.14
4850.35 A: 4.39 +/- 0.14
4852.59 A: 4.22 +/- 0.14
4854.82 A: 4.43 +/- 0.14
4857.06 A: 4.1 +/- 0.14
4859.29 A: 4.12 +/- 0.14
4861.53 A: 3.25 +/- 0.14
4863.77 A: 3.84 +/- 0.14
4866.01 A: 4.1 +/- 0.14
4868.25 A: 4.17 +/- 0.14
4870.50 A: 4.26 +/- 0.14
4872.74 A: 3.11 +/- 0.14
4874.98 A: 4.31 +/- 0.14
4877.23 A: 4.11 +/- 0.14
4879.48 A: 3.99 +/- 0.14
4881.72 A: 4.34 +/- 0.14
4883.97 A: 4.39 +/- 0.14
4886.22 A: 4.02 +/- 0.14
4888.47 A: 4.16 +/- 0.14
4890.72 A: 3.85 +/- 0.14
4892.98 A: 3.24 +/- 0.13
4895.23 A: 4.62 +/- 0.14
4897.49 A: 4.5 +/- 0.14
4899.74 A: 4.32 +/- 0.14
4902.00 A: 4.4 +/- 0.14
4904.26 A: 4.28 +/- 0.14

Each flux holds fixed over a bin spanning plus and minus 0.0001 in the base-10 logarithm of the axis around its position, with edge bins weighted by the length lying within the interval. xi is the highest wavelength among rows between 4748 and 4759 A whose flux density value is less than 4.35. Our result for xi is 4757.44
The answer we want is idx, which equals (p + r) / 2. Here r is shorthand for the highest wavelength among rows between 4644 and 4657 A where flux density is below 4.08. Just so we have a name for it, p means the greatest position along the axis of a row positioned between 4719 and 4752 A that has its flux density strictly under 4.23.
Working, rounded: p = 4746.50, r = 4649.15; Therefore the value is 4697.8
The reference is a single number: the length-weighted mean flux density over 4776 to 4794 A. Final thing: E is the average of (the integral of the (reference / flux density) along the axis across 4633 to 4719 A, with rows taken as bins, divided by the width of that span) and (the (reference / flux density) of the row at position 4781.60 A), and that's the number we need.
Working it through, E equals 0.988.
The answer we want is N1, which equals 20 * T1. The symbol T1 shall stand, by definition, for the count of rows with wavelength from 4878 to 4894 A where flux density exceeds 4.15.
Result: 60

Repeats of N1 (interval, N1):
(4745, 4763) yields 120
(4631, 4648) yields 80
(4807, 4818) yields 100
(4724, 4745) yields 60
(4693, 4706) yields 80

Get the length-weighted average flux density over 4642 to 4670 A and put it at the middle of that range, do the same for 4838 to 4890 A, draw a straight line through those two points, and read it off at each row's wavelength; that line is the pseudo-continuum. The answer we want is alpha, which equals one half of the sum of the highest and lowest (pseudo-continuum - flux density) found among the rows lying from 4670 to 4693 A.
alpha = 0.02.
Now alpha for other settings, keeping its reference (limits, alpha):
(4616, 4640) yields 0.11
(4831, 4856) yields -0.09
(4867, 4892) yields 0.35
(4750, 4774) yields 0.05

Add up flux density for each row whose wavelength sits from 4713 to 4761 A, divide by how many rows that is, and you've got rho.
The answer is 4.22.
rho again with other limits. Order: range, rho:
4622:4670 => 4.26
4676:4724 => 4.25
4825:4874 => 4.09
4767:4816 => 4.16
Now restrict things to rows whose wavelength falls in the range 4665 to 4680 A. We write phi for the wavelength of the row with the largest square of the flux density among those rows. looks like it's 4677.06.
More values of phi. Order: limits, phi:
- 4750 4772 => 4750.87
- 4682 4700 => 4685.69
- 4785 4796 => 4790.42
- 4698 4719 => 4718.17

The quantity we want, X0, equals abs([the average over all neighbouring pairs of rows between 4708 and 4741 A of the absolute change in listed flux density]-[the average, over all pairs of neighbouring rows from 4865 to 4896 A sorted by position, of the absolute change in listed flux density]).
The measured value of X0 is 0.22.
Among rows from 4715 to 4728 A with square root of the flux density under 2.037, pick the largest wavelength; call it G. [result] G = 4724.69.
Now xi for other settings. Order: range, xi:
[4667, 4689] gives 4683.53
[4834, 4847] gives 4845.89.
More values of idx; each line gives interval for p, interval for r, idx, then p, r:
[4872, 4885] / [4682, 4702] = 4781.5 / 4879.48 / 4683.53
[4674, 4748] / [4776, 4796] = 4766.3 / 4746.50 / 4786.01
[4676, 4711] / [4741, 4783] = 4745.5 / 4709.48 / 4781.60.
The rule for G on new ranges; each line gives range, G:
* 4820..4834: 4832.51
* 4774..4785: 4783.80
